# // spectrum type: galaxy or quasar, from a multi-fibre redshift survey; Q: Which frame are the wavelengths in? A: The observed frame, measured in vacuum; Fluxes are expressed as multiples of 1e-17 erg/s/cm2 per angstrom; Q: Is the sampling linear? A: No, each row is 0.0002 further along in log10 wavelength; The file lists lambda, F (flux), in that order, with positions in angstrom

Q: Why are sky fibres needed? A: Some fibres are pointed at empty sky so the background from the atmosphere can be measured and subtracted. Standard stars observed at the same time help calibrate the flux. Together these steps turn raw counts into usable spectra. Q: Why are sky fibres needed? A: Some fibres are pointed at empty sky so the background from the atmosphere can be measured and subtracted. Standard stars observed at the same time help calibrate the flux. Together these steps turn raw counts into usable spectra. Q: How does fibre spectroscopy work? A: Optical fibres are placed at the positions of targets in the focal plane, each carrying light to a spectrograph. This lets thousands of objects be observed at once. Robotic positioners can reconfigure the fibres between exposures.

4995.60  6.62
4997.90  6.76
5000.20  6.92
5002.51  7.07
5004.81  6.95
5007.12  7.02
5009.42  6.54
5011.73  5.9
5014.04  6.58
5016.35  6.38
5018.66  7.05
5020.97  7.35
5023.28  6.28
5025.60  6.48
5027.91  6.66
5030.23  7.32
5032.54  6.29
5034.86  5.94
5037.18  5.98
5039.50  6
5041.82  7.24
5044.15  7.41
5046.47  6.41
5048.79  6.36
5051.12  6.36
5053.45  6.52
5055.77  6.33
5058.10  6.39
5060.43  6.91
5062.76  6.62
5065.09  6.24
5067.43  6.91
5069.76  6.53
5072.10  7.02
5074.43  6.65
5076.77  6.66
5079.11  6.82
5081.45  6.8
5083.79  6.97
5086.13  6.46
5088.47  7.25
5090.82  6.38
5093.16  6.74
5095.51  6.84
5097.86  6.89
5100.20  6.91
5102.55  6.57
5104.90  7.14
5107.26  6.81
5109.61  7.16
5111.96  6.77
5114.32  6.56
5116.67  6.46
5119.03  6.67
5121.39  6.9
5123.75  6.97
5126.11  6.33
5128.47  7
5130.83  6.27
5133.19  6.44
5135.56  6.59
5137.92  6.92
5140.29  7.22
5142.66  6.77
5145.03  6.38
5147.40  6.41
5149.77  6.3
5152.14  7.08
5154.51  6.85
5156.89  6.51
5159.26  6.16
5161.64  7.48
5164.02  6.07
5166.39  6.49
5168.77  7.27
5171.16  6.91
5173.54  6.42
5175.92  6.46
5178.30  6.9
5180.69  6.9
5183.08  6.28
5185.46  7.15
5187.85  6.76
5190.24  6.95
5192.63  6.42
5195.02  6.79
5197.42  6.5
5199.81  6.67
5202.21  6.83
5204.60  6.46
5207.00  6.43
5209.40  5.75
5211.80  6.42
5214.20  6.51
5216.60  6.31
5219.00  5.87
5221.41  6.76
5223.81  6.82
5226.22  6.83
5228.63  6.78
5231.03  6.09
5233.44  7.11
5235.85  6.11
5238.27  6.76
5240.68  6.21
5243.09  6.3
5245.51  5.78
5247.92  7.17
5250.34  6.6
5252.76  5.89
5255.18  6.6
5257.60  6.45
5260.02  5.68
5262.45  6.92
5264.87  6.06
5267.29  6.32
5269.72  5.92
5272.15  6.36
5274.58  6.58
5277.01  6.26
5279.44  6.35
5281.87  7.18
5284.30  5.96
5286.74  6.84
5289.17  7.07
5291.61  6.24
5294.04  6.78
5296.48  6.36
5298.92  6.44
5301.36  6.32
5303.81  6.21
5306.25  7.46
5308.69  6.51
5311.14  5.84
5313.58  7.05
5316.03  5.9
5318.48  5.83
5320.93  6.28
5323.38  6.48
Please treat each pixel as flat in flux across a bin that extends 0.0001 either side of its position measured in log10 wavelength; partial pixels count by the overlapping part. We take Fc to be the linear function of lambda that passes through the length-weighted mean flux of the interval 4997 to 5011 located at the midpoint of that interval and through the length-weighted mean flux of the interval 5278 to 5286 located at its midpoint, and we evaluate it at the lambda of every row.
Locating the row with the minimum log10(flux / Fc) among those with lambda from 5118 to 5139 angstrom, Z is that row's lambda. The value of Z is 5130.83 angstrom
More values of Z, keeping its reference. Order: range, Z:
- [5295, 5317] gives 5311.14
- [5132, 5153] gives 5149.77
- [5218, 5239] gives 5219.00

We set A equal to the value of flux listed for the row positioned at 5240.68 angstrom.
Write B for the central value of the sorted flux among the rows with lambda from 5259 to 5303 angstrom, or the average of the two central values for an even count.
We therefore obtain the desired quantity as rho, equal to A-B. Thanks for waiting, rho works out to -0.1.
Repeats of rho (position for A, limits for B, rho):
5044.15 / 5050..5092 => 0.8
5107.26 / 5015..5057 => 0.4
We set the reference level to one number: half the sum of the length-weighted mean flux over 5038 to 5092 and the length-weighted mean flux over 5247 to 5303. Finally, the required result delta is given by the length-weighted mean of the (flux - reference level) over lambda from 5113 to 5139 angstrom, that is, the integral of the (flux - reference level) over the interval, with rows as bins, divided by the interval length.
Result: 0.09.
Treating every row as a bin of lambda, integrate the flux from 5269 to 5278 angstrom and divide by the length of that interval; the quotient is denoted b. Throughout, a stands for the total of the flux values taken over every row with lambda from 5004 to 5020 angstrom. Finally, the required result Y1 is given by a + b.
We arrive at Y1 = 53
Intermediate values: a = 46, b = 6.30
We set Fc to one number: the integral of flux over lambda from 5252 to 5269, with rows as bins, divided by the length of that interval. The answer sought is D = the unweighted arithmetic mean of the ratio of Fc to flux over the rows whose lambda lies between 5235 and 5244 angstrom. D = 0.990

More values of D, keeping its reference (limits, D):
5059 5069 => 0.942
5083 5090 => 0.912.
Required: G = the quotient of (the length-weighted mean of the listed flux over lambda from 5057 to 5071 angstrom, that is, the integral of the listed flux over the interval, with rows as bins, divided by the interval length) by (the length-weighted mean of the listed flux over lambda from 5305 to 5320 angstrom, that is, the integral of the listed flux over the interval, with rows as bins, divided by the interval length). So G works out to 1.027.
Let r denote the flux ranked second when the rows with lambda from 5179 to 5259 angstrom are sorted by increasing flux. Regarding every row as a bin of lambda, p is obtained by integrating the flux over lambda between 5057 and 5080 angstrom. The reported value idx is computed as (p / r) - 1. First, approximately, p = 153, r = 5.78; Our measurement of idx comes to 26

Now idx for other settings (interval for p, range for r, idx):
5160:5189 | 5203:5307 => 33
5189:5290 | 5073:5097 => 100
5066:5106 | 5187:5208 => 41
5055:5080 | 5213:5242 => 26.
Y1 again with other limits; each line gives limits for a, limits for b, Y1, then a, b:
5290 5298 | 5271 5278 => 26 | 19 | 6.40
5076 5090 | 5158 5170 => 48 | 41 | 6.69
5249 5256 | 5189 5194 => 26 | 19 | 6.69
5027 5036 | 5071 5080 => 33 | 26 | 6.79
